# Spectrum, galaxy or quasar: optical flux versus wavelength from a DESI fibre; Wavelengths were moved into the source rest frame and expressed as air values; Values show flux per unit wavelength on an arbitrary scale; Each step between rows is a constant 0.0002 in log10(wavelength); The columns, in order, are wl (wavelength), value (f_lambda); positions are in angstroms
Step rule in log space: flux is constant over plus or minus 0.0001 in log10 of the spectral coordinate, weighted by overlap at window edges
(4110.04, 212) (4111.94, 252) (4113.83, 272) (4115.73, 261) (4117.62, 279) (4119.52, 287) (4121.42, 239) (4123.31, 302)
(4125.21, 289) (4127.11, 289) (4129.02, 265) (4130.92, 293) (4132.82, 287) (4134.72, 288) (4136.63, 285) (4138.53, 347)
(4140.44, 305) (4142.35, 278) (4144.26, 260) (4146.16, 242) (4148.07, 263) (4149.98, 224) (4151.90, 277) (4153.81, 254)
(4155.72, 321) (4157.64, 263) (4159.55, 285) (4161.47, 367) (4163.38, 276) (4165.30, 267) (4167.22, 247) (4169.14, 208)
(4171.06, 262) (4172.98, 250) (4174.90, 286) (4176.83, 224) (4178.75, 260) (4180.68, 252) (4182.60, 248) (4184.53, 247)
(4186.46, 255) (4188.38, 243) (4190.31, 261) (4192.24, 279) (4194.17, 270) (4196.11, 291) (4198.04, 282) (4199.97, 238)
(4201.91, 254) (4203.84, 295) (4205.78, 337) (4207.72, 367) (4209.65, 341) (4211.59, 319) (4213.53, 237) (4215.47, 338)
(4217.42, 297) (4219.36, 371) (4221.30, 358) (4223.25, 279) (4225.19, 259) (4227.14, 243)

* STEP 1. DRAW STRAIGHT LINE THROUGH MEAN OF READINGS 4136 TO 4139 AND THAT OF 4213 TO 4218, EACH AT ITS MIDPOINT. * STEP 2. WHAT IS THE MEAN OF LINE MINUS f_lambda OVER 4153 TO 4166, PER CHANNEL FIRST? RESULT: 18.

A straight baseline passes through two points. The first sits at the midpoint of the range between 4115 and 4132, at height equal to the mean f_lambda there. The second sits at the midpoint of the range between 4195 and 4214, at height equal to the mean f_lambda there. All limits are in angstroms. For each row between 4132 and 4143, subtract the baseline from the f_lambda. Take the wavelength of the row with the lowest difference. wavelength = 4142.35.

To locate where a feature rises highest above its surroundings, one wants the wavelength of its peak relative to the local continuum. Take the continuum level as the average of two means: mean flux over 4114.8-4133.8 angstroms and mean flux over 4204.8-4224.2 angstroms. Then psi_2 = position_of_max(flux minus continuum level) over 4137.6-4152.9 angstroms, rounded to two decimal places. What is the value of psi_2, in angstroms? 4138.53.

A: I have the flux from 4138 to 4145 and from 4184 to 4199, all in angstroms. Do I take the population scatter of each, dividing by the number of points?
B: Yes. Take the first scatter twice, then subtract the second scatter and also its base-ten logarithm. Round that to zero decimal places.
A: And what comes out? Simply 48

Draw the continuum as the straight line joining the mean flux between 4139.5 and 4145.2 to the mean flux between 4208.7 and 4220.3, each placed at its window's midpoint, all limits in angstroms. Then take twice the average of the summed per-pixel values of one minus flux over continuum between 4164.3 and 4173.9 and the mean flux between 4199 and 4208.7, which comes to 299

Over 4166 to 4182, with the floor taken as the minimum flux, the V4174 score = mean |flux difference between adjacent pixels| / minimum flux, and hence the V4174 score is 0.17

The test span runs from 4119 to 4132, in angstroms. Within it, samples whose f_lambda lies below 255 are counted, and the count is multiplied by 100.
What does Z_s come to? 100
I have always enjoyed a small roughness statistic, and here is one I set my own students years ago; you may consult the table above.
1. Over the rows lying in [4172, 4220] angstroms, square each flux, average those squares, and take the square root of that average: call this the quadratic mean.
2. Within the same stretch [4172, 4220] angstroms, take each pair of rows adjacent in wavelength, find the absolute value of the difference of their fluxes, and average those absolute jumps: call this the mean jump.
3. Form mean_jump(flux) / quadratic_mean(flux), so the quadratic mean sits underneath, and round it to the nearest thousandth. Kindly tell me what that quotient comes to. 0.111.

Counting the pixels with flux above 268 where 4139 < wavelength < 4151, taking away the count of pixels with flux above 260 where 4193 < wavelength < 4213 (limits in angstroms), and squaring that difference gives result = 36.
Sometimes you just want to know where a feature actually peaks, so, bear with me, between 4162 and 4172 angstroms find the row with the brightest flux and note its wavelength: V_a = 4163.38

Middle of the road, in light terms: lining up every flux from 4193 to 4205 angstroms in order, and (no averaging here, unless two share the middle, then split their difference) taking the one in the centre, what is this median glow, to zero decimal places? 276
